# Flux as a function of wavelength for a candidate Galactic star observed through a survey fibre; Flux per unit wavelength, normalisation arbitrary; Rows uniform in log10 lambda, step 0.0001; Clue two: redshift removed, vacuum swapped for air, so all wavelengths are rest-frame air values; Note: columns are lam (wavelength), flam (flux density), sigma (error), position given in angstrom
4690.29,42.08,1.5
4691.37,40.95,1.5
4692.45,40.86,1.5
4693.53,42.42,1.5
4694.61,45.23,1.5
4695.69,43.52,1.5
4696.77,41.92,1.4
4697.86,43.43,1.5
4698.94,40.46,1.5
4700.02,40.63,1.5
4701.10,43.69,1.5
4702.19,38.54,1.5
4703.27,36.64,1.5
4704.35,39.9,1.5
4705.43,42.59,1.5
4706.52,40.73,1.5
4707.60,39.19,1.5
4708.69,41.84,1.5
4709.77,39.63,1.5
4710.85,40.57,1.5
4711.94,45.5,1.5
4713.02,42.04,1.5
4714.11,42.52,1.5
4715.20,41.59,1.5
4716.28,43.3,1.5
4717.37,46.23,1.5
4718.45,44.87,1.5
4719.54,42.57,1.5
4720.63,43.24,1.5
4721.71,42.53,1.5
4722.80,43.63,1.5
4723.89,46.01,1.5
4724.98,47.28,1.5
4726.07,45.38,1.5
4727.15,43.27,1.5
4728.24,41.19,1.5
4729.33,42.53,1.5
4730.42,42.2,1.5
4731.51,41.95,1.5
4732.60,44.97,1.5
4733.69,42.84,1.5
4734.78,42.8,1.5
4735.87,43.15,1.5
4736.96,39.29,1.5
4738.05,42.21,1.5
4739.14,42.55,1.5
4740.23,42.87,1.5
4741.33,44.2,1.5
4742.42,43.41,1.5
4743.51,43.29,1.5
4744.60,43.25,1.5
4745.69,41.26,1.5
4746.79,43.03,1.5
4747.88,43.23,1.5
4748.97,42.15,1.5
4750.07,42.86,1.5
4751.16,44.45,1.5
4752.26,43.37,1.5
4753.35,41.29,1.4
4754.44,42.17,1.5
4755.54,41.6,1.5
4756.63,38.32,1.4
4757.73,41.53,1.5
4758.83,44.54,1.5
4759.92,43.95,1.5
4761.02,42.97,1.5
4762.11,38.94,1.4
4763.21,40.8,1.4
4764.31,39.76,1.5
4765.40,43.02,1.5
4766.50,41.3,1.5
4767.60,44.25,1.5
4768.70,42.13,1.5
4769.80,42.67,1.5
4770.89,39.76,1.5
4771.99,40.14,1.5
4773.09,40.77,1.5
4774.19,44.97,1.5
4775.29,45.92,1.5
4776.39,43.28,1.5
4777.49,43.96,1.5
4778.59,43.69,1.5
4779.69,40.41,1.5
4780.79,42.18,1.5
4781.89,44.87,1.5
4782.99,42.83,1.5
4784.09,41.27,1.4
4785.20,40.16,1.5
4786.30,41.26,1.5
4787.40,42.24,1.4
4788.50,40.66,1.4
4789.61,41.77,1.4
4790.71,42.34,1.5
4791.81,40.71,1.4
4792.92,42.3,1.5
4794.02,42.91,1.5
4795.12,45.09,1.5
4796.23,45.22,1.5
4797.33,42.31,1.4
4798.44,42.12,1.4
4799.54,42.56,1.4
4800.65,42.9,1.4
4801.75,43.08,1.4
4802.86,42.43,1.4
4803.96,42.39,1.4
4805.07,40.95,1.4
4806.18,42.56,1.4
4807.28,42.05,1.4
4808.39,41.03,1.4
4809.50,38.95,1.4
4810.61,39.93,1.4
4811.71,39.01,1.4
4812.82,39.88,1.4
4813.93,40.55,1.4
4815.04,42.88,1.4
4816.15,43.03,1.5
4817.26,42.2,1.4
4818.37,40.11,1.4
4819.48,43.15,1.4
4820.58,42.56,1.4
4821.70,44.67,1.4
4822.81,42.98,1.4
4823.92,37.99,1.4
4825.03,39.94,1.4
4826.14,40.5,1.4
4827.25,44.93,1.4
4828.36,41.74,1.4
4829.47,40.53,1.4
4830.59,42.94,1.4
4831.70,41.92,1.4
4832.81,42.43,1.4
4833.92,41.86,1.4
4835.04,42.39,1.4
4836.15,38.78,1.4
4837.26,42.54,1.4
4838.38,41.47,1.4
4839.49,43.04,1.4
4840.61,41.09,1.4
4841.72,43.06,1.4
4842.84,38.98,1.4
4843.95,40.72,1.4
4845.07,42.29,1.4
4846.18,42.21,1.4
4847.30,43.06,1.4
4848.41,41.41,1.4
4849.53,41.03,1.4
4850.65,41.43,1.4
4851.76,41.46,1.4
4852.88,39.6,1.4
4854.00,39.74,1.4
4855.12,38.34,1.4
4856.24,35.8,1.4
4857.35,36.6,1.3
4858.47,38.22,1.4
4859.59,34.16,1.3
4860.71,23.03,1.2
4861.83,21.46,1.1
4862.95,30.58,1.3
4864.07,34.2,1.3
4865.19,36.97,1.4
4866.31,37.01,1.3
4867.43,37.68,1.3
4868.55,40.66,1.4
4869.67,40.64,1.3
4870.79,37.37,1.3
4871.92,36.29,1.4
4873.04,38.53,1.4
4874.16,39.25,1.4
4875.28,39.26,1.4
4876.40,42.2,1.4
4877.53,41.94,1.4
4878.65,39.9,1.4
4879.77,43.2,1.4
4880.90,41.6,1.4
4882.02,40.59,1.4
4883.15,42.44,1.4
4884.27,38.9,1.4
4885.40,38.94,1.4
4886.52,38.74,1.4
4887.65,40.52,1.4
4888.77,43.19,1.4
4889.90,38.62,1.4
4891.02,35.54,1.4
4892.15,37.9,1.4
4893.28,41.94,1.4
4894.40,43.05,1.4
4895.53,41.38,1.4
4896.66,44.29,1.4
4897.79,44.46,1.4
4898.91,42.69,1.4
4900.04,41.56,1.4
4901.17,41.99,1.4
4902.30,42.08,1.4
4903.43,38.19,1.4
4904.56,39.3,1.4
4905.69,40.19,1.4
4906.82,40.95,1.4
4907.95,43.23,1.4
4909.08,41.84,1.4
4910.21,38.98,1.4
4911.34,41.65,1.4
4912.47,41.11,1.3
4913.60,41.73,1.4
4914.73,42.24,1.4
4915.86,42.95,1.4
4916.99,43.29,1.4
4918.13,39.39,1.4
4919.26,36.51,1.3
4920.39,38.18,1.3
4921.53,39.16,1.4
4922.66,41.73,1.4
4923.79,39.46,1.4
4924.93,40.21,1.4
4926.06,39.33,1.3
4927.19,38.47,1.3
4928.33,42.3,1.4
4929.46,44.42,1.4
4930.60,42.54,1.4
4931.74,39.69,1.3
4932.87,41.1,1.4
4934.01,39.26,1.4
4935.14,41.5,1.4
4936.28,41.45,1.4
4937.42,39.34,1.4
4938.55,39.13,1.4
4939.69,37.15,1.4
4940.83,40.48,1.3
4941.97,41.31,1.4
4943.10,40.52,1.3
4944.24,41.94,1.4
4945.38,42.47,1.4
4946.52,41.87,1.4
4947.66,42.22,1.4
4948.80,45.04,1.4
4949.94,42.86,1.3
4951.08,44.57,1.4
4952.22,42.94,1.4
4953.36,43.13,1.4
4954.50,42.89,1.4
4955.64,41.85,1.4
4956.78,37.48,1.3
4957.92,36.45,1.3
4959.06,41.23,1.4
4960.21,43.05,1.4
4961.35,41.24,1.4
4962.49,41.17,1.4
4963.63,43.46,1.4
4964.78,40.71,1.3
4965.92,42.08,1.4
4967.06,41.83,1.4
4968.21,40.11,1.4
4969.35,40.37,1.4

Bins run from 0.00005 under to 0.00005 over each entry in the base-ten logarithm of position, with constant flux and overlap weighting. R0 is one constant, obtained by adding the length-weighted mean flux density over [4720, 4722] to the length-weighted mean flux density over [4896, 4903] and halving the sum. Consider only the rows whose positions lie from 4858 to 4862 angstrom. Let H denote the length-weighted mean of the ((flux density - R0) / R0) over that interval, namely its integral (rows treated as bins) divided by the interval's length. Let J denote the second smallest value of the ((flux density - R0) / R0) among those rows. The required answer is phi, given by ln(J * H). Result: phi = -2.0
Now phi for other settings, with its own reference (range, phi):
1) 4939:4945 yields -5.7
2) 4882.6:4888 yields -5.0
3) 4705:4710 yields -5.6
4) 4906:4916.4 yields -6.6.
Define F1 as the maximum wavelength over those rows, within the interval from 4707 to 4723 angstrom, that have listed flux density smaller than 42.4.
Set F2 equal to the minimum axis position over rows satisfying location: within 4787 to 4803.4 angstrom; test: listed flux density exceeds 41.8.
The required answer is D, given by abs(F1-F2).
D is 72.2 angstrom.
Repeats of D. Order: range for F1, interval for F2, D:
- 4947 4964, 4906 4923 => 54.5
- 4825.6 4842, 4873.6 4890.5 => 35.8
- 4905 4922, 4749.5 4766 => 171.5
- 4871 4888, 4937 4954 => 56.6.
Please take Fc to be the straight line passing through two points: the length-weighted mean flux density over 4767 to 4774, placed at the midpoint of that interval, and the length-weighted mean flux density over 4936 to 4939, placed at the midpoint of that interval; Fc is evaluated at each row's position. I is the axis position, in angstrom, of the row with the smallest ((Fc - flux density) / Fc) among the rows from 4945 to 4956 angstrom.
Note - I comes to 4948.80 angstrom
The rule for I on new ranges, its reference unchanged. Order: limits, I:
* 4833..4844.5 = 4841.72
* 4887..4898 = 4897.79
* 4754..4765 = 4758.83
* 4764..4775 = 4774.19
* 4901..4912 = 4907.95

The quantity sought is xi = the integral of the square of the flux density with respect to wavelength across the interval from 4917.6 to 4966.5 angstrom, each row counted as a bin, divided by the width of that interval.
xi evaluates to 1683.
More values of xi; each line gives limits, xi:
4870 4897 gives 1621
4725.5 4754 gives 1835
